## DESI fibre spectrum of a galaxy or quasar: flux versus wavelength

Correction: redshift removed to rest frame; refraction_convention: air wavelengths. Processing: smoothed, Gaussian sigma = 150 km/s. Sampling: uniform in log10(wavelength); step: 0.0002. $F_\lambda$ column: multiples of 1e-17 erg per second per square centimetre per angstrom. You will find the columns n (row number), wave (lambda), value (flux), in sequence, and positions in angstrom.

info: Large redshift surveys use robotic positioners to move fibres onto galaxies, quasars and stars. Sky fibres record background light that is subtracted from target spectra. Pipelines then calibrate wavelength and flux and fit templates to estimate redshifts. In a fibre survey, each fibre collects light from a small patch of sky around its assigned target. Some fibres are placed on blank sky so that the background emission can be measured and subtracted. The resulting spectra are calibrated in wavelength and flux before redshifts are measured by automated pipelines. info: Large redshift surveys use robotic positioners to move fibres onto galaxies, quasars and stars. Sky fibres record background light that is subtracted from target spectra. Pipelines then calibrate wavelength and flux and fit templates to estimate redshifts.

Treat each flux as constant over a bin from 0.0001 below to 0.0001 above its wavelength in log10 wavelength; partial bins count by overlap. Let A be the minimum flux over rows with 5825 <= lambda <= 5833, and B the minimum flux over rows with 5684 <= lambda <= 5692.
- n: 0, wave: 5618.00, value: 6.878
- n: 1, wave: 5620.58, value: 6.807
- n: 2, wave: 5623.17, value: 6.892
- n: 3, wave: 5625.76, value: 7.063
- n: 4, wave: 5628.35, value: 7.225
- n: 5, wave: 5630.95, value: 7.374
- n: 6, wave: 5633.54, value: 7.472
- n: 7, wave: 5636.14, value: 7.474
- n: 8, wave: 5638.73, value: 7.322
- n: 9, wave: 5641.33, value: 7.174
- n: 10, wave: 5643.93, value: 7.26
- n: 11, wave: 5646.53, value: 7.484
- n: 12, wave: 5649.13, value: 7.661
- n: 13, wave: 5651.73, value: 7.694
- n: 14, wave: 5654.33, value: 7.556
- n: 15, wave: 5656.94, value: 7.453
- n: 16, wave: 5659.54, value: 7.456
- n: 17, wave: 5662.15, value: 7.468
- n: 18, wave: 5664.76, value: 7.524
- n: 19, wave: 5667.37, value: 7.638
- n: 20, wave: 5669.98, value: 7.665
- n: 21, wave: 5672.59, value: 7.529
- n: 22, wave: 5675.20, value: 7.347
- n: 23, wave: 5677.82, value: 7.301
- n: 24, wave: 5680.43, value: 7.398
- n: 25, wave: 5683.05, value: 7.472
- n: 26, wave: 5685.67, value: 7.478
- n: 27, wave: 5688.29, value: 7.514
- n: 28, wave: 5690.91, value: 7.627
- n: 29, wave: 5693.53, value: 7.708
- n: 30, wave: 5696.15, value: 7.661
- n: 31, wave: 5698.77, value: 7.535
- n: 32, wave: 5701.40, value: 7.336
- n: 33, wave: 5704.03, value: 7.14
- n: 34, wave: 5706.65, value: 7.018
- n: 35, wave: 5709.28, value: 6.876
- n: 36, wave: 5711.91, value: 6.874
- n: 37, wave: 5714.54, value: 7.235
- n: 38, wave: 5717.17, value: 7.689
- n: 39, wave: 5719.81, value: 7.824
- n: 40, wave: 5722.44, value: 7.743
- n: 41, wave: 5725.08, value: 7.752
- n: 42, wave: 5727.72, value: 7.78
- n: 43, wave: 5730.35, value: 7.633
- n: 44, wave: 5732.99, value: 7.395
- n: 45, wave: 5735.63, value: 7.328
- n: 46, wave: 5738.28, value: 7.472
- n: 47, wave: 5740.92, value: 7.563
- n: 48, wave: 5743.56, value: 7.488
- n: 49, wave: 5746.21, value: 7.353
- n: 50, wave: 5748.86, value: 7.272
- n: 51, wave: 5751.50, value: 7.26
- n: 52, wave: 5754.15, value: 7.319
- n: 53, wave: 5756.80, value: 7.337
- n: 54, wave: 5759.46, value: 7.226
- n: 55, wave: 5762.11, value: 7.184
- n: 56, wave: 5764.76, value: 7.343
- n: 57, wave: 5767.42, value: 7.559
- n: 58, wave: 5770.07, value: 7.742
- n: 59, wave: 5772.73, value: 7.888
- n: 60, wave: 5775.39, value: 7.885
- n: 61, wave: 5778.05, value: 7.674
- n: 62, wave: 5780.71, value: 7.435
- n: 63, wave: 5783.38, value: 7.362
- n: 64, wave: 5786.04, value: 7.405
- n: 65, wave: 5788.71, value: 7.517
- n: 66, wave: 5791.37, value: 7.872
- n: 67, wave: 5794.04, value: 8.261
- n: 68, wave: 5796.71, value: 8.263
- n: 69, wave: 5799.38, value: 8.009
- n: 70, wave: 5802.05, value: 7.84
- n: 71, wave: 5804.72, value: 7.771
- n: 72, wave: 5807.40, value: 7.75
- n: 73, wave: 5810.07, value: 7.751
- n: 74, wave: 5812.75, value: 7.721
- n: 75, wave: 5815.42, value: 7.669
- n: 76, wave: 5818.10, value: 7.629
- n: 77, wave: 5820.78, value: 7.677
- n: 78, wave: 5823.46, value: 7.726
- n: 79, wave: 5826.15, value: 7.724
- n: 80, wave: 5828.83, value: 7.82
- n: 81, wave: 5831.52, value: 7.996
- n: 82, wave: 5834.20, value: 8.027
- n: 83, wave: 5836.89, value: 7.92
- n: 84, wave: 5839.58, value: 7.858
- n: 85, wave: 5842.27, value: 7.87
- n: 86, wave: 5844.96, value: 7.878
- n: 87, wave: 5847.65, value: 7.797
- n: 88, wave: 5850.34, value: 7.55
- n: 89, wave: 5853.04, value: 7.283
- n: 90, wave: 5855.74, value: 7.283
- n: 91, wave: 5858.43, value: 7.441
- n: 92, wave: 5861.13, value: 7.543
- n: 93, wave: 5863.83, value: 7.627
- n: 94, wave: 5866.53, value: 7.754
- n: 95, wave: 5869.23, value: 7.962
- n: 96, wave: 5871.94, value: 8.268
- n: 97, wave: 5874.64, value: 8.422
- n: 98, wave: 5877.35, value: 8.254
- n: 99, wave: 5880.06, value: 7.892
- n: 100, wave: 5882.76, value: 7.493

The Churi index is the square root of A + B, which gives 3.90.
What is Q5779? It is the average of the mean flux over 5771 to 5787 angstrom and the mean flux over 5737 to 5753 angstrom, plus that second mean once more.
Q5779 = 14.91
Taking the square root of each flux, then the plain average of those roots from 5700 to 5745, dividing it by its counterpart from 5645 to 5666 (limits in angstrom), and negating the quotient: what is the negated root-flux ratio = -0.99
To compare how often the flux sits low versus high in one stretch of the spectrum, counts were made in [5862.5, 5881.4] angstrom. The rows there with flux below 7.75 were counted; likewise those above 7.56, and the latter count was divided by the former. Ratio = 7.0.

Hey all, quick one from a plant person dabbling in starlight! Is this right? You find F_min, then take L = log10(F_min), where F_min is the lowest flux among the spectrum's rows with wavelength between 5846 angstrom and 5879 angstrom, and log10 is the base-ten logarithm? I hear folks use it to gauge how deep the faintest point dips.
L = 0.862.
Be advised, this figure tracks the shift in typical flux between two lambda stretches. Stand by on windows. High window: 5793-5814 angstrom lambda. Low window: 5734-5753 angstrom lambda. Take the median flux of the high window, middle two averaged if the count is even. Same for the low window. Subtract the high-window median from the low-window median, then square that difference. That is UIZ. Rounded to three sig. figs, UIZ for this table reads 0.205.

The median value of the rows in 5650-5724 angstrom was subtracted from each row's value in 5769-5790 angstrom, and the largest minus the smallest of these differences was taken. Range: 0.53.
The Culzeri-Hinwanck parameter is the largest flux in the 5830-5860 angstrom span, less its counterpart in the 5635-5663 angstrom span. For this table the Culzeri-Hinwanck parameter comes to 0.33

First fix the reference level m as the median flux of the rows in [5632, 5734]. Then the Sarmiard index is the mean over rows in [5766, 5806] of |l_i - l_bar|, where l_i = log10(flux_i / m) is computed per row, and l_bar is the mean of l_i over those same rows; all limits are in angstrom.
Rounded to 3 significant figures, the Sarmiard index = 0.0124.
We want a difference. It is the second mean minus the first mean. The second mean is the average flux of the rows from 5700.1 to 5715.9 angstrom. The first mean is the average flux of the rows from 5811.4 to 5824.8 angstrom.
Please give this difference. -0.60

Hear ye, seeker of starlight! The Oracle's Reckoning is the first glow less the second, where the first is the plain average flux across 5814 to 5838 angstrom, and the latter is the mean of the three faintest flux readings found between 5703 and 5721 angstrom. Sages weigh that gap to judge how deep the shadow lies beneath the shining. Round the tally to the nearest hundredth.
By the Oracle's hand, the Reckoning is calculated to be 0.88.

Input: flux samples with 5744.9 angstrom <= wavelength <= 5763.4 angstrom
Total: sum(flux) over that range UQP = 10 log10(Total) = 17.1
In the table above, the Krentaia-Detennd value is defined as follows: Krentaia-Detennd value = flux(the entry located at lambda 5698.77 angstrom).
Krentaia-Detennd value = 7.535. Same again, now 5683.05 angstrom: 7.472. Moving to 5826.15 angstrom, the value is 7.724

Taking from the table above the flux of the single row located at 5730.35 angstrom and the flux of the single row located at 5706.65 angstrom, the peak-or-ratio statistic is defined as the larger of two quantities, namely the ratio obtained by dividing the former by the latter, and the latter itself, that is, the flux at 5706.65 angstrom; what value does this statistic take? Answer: 7.02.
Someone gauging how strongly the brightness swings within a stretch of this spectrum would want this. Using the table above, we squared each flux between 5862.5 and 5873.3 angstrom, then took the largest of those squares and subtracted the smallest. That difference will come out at 10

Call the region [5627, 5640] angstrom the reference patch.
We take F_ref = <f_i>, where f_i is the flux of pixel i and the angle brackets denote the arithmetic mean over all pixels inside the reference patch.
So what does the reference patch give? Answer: 7.37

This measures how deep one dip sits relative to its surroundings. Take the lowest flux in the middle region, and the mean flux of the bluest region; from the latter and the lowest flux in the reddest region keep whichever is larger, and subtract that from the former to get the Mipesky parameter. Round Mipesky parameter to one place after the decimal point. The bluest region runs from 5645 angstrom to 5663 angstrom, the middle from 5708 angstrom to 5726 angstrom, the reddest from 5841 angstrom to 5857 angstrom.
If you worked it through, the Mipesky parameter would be -0.7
